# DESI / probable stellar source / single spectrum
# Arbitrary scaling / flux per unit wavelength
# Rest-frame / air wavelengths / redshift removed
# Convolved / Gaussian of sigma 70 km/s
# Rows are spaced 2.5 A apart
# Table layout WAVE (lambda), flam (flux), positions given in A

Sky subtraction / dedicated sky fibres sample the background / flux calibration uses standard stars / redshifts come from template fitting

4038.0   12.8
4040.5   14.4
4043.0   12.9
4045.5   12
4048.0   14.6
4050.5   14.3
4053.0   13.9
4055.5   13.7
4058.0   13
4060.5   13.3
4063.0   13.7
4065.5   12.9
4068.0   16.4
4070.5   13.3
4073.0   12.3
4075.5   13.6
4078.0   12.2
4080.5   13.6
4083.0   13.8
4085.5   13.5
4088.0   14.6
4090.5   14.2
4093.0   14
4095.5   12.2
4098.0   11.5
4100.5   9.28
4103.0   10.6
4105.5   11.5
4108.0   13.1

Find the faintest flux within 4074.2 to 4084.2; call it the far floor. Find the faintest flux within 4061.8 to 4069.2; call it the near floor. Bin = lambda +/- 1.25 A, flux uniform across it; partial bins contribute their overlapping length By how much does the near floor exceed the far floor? 1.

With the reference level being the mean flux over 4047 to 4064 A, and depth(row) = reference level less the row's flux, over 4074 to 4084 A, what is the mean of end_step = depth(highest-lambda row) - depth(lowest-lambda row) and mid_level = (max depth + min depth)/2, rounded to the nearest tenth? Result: 0.3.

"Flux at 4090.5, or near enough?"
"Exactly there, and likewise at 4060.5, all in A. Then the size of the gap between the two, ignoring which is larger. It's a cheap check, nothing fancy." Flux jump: 0.90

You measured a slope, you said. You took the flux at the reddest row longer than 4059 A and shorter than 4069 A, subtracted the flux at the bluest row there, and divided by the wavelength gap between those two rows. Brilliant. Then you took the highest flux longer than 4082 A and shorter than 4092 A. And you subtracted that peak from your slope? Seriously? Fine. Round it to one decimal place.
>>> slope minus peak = -14.2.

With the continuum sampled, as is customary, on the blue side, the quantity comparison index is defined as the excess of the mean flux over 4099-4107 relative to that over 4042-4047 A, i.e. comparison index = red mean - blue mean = -2.0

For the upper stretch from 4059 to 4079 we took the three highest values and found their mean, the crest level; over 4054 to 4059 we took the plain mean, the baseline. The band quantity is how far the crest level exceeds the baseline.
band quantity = 1.2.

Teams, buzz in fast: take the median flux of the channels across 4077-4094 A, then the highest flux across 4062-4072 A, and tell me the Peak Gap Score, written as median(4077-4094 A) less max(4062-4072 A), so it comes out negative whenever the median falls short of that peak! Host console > -2.6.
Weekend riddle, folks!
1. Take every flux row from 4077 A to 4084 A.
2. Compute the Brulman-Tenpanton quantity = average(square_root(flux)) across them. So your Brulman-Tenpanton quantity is 3.63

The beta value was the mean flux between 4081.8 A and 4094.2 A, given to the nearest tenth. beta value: 14.0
